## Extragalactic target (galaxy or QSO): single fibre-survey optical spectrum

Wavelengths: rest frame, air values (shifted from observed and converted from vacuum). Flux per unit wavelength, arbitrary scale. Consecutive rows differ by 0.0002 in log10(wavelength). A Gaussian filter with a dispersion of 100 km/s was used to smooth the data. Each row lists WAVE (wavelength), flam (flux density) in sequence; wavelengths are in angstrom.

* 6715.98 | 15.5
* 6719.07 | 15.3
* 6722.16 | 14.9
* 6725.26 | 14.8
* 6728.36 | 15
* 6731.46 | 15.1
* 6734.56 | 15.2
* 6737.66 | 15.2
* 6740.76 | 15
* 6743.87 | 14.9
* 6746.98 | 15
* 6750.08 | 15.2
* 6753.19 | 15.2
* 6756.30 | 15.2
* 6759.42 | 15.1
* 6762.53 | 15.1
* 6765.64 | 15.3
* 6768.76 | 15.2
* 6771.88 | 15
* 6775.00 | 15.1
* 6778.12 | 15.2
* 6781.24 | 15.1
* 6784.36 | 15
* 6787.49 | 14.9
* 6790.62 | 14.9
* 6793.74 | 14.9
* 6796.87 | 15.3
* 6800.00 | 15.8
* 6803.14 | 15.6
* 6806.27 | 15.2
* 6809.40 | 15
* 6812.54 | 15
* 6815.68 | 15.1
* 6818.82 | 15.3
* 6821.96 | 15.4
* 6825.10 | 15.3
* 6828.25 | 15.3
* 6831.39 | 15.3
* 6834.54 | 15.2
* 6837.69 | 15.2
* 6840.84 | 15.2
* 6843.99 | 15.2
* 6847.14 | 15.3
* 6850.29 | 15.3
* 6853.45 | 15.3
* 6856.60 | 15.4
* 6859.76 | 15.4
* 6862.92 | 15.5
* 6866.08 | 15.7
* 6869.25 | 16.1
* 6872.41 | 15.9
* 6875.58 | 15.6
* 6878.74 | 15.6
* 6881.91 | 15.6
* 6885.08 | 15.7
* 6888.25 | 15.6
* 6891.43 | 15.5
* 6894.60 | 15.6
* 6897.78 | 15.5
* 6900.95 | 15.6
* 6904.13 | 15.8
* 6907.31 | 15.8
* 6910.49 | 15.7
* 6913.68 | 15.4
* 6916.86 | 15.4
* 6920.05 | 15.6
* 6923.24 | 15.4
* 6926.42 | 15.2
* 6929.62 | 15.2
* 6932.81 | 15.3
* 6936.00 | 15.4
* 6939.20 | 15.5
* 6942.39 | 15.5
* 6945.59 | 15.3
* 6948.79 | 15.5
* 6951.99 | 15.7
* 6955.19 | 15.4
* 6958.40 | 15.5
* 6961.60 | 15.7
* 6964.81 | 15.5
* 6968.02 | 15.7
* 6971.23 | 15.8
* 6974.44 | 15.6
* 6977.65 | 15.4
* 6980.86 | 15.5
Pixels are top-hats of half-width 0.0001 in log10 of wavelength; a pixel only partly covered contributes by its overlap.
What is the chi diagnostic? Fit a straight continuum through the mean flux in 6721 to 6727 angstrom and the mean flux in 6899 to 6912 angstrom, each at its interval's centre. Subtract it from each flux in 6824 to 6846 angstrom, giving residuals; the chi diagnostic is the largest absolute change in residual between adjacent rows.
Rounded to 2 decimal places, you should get 0.12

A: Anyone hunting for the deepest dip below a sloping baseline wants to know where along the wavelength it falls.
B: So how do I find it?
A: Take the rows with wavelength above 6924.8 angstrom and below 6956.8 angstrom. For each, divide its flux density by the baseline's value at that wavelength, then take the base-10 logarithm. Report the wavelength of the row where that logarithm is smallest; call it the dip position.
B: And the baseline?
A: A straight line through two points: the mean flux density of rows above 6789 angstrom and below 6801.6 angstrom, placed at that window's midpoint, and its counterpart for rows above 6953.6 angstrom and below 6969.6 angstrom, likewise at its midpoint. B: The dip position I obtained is 6929.62 angstrom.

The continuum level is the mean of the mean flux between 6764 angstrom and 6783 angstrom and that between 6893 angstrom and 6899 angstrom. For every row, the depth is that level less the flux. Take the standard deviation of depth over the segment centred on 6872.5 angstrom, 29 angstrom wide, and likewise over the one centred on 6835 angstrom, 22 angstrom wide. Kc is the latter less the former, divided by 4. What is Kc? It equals -0.04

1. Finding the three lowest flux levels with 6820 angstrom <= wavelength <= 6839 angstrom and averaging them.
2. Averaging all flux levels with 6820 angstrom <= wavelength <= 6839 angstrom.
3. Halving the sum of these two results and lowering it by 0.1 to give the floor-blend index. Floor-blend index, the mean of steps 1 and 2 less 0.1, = 15.16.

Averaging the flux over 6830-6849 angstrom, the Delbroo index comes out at 15.2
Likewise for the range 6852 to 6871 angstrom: 15.6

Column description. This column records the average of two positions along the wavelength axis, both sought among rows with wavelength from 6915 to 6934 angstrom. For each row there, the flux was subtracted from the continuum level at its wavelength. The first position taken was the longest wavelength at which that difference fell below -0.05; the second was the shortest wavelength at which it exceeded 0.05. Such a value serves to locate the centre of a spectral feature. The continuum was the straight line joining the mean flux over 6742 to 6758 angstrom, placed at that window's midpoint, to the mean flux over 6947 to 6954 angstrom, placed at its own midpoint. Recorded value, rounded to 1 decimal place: 6918.5 angstrom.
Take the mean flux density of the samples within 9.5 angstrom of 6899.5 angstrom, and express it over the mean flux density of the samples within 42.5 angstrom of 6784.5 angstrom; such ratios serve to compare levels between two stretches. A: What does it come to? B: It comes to 1.03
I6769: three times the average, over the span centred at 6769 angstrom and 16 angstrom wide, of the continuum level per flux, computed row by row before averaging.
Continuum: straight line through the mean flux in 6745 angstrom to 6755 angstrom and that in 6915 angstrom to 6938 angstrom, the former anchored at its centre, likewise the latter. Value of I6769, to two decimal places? 3.00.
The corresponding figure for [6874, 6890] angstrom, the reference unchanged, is 2.94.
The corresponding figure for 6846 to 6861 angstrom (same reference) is 2.99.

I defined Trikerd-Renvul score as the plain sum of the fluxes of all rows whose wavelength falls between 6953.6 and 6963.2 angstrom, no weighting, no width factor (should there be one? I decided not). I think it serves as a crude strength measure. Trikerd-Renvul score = 46.6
